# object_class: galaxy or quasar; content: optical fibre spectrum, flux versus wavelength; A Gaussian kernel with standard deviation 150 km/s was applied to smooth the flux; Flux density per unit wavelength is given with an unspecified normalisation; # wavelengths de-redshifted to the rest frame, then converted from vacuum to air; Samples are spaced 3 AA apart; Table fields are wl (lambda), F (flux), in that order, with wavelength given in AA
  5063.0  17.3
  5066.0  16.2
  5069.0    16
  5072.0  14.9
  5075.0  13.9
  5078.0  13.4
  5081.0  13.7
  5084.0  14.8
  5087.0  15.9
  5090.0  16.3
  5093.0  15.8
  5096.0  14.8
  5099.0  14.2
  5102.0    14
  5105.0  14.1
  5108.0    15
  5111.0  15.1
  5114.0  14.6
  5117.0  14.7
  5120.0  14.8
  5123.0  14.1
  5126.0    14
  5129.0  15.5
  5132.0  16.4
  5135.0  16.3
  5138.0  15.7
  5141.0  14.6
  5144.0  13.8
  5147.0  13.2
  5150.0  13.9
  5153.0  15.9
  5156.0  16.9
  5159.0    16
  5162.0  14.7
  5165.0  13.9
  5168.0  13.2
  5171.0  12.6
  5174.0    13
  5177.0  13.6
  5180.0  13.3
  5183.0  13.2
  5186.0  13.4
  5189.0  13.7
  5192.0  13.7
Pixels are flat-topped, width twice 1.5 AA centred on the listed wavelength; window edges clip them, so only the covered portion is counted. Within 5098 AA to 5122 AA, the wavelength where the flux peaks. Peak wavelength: 5111.0 AA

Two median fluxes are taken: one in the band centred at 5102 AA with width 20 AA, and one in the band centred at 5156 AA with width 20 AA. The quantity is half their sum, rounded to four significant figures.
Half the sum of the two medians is 14.75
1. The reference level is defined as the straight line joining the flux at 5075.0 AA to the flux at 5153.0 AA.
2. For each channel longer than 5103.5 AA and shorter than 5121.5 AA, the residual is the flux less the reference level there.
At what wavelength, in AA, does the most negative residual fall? 5105.0 AA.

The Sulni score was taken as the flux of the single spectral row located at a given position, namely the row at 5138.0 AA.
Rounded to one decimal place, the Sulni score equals 15.7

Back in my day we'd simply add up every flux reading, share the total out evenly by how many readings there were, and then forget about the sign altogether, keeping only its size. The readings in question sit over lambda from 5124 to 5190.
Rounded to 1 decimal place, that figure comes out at 14.4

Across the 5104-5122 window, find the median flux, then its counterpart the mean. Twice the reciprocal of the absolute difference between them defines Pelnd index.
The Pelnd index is 60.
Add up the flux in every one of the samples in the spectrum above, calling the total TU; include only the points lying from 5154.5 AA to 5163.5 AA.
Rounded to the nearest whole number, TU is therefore 48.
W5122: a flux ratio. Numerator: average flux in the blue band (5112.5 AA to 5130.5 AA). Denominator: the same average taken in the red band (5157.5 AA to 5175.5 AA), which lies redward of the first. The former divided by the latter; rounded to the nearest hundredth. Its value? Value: 1.05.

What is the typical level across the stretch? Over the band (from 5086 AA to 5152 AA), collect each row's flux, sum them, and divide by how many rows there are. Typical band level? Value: 14.85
